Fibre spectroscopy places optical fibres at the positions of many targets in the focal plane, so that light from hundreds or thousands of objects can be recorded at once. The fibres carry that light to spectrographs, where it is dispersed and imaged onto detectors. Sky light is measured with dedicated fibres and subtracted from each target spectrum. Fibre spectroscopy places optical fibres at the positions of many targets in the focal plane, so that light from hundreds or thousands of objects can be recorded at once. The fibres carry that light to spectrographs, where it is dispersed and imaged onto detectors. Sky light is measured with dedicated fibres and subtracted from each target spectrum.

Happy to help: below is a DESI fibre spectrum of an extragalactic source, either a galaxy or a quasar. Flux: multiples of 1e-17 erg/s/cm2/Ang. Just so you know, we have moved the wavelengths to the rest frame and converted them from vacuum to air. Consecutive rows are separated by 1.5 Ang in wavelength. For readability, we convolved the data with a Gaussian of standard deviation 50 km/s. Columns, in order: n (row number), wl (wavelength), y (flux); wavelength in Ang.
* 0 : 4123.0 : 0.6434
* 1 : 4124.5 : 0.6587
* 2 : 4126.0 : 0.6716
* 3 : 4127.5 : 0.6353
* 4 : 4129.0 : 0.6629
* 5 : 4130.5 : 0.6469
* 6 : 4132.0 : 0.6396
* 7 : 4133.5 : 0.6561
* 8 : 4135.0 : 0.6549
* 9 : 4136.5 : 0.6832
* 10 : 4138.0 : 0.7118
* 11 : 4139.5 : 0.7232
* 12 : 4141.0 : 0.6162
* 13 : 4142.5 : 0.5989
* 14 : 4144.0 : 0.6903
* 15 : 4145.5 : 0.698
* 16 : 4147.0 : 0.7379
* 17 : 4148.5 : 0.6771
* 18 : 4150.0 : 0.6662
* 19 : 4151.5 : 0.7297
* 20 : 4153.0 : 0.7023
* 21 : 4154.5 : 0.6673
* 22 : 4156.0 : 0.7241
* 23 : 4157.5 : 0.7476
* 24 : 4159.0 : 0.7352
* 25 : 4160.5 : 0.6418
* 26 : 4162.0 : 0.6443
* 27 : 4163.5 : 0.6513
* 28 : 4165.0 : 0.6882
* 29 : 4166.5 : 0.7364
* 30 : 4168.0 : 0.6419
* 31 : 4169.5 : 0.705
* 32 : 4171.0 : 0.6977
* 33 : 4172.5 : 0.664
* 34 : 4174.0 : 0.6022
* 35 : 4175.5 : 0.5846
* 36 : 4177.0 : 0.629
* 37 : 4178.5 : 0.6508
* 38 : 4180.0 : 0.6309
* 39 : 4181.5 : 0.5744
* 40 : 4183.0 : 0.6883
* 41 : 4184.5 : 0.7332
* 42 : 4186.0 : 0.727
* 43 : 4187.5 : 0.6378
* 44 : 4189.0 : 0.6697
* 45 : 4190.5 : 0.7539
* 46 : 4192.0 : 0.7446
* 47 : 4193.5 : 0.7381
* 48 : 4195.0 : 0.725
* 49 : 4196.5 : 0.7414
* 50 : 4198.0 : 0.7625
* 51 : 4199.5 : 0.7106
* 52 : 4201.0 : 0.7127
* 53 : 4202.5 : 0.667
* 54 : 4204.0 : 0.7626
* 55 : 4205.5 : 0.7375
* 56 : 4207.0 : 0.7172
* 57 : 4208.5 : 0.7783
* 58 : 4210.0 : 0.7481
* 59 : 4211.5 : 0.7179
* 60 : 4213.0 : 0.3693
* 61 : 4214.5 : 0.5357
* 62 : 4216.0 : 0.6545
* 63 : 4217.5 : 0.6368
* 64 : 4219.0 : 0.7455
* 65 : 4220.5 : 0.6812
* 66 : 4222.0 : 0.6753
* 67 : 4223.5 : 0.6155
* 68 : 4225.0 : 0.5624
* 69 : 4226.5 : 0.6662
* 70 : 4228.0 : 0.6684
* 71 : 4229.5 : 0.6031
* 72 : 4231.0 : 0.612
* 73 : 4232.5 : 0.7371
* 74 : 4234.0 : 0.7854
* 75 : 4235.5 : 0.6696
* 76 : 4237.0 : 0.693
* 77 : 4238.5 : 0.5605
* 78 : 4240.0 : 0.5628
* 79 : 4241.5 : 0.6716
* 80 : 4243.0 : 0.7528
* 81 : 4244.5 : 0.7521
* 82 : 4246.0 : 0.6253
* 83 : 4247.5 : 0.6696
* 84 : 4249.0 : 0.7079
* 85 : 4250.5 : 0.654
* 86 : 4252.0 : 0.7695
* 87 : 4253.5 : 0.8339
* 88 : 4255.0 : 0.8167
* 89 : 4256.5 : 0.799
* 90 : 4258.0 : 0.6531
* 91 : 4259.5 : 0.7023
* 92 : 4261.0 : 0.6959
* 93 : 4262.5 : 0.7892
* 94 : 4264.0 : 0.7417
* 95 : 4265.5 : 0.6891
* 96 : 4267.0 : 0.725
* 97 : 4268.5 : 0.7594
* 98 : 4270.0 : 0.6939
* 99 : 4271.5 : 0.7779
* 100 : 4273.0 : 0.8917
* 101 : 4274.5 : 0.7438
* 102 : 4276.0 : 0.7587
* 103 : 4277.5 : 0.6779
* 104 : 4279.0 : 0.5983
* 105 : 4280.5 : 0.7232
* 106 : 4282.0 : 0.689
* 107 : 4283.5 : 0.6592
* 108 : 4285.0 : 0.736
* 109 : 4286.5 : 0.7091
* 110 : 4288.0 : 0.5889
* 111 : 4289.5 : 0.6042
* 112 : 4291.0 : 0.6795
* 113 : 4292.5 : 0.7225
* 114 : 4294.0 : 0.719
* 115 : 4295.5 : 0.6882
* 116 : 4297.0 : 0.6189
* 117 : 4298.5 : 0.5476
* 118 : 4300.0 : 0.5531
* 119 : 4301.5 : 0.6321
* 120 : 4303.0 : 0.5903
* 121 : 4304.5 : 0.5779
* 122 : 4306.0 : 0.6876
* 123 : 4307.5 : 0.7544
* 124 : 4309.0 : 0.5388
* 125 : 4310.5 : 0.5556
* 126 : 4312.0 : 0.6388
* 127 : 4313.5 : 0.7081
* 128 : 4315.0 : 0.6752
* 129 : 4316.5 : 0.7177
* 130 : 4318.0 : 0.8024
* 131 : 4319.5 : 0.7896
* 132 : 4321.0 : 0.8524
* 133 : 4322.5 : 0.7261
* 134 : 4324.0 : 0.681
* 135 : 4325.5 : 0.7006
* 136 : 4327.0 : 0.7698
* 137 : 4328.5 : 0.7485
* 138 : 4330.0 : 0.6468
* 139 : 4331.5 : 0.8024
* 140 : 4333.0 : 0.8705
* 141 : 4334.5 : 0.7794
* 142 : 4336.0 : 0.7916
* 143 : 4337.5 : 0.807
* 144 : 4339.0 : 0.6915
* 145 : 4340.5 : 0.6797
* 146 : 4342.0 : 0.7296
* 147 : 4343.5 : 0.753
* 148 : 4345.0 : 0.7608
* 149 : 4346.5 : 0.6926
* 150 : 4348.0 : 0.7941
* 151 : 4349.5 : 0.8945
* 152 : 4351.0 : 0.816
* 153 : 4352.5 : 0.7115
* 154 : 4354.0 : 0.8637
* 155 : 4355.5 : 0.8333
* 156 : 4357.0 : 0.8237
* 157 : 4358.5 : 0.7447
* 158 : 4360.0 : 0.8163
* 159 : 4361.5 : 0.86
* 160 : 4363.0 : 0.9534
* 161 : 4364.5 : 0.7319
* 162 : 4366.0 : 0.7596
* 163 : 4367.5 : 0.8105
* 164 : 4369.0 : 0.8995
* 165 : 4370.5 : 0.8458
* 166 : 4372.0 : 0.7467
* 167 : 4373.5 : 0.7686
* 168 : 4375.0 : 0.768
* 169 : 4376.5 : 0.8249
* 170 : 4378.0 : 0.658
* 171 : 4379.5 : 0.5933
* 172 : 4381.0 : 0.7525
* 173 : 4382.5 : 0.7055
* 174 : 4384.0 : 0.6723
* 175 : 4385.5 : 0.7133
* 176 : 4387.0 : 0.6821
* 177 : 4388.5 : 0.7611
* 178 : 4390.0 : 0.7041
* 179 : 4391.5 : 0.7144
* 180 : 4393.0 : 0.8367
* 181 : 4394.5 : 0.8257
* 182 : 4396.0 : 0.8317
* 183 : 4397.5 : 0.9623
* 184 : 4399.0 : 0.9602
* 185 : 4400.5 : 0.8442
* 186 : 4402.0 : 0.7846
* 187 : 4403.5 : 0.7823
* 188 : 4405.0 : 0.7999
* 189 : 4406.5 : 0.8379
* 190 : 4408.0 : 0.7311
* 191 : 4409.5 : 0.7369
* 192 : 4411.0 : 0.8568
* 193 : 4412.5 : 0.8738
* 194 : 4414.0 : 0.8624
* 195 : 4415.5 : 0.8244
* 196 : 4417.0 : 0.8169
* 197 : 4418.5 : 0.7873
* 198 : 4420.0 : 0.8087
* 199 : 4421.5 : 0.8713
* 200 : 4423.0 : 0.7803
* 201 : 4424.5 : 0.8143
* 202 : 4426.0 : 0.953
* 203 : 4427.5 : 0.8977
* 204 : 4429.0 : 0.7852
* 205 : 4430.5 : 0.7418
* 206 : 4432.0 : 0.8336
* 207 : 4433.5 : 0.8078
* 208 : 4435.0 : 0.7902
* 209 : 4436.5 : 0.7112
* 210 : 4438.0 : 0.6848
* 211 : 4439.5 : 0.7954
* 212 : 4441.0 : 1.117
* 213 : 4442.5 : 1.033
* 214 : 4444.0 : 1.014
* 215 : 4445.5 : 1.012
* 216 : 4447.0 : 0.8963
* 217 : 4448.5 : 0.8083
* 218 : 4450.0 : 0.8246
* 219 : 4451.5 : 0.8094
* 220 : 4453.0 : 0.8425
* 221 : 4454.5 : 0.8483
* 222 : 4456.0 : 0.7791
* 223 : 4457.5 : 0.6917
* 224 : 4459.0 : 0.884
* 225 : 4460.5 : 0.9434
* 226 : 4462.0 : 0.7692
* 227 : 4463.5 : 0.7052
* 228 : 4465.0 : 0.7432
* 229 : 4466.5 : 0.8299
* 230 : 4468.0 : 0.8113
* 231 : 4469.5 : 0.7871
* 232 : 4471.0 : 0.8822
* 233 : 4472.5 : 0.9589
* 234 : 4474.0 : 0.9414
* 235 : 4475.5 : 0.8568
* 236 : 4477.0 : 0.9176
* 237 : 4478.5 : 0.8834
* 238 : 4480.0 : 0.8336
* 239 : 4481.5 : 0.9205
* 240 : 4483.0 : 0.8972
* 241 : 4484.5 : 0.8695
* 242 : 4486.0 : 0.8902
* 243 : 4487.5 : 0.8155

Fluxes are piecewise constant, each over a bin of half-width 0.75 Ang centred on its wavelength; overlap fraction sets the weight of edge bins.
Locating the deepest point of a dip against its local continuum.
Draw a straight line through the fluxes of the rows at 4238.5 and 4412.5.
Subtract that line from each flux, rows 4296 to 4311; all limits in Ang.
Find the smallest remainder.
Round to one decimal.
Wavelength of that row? 4309.0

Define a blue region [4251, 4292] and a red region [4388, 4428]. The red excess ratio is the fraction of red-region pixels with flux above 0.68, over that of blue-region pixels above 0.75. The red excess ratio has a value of 3.00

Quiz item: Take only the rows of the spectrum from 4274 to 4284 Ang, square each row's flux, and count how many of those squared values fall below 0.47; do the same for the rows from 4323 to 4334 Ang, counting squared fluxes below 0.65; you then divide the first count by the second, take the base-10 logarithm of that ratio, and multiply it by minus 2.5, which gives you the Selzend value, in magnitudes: 0.75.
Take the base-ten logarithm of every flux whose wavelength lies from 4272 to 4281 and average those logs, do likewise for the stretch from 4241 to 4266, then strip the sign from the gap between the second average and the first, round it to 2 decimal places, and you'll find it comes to 0.00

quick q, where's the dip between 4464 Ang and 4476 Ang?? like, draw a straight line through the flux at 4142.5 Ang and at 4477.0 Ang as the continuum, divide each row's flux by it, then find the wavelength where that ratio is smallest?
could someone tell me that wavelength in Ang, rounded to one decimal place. 4465.0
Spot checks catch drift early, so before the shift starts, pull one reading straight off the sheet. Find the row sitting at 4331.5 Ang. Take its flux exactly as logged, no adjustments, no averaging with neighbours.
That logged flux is 0.8024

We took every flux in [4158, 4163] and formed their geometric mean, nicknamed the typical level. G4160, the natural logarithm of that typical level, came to -0.40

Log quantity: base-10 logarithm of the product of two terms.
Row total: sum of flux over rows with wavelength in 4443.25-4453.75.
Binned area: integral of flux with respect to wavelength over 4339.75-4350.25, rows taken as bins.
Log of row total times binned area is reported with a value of 1.69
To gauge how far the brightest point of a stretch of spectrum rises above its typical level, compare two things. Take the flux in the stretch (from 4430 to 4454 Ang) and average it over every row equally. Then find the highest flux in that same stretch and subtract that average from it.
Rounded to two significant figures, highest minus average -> 0.26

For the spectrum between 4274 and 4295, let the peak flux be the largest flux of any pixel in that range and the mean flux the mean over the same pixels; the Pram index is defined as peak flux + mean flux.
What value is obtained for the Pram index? 1.4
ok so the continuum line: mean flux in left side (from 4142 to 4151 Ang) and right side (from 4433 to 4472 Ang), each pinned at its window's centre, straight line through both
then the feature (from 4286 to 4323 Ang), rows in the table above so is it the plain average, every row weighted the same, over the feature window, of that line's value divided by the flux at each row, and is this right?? 1.16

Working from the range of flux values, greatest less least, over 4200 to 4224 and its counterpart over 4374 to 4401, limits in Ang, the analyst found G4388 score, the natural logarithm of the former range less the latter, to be -3.2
